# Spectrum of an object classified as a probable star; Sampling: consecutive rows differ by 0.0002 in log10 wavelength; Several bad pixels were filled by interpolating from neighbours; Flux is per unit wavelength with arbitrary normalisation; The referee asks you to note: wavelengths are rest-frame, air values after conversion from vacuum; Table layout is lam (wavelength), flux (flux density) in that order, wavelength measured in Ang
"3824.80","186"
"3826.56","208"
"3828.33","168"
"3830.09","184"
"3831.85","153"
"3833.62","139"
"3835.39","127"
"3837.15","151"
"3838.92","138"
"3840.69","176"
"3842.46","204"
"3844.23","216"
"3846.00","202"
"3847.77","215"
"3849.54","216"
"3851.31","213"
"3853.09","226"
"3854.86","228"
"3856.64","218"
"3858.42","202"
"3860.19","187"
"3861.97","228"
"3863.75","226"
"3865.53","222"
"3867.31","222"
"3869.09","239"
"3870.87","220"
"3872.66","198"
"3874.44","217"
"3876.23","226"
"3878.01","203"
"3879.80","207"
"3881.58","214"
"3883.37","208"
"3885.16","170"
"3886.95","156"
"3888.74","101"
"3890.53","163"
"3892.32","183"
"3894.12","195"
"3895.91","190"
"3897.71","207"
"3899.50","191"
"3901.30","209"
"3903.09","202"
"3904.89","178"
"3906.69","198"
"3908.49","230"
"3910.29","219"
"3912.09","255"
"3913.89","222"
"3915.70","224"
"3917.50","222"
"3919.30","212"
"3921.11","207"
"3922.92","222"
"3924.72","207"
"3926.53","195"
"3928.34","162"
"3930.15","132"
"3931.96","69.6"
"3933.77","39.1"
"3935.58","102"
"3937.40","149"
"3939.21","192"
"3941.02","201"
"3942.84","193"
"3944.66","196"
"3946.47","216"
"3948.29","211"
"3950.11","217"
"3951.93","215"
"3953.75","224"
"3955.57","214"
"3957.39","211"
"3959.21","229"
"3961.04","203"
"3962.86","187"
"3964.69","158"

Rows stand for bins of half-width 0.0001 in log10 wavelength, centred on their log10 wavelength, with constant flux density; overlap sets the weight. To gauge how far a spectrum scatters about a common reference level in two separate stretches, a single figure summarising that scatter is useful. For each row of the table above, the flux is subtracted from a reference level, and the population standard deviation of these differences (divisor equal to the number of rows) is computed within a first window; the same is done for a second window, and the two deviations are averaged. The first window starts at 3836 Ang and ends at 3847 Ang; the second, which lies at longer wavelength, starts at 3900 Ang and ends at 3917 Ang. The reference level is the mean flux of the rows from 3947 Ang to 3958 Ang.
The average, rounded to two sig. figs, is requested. 25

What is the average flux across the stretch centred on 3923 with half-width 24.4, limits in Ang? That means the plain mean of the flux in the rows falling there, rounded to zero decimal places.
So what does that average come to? 187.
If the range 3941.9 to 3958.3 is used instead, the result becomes 211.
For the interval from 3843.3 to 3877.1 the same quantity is 217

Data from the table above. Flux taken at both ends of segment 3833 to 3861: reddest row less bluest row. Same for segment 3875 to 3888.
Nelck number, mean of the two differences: -11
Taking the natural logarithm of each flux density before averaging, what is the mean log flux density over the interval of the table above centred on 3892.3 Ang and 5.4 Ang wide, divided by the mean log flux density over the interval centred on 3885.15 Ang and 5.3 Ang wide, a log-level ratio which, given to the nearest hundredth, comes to 1.00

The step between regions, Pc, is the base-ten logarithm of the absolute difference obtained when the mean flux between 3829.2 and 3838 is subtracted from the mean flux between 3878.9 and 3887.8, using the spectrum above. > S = 1.60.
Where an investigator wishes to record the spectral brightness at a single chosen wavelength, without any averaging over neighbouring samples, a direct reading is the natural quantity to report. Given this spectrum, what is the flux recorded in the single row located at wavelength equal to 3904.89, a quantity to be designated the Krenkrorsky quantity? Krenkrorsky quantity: 178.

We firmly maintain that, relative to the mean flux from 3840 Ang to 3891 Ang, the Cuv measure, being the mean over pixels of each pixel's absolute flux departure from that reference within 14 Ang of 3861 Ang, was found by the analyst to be 16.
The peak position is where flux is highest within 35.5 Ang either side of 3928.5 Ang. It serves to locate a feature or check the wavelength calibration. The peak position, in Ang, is 3912.09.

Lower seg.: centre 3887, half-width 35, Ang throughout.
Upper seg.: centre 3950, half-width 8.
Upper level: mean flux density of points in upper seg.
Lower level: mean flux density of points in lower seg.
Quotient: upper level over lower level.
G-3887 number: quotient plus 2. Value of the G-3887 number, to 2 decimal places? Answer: 3.02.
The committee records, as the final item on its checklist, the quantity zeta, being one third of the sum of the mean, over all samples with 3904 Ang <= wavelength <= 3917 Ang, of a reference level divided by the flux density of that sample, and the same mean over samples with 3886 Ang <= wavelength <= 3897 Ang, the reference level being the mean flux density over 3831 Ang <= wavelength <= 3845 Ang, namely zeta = 0.60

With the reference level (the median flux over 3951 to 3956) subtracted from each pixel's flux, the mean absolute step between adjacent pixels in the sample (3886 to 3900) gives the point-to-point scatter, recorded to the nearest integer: 27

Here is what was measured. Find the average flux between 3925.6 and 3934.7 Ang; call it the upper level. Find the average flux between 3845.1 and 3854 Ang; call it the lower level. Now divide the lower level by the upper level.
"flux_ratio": 1.79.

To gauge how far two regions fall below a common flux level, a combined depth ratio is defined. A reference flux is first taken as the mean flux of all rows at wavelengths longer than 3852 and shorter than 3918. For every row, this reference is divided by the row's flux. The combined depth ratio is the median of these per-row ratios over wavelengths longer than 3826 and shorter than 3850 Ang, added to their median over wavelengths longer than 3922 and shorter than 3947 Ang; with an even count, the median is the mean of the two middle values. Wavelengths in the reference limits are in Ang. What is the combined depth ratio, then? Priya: 2.21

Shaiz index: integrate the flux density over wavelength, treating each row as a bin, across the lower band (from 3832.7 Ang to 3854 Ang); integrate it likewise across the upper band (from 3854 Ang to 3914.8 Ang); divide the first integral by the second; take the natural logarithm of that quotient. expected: -1.1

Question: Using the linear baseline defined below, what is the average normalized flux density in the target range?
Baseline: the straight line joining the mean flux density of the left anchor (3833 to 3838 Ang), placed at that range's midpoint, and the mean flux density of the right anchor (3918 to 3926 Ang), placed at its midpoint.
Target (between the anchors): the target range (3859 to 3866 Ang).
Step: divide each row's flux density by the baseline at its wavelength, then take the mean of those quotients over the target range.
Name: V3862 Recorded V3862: 1.33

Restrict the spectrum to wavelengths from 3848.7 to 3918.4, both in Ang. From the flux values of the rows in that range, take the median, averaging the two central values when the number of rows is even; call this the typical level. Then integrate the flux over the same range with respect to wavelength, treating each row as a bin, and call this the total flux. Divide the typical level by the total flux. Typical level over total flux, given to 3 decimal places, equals 0.015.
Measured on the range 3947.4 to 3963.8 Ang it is 0.061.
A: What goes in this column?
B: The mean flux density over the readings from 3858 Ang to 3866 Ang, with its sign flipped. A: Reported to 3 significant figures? -213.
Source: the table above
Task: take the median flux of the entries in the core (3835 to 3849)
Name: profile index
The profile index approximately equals 189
